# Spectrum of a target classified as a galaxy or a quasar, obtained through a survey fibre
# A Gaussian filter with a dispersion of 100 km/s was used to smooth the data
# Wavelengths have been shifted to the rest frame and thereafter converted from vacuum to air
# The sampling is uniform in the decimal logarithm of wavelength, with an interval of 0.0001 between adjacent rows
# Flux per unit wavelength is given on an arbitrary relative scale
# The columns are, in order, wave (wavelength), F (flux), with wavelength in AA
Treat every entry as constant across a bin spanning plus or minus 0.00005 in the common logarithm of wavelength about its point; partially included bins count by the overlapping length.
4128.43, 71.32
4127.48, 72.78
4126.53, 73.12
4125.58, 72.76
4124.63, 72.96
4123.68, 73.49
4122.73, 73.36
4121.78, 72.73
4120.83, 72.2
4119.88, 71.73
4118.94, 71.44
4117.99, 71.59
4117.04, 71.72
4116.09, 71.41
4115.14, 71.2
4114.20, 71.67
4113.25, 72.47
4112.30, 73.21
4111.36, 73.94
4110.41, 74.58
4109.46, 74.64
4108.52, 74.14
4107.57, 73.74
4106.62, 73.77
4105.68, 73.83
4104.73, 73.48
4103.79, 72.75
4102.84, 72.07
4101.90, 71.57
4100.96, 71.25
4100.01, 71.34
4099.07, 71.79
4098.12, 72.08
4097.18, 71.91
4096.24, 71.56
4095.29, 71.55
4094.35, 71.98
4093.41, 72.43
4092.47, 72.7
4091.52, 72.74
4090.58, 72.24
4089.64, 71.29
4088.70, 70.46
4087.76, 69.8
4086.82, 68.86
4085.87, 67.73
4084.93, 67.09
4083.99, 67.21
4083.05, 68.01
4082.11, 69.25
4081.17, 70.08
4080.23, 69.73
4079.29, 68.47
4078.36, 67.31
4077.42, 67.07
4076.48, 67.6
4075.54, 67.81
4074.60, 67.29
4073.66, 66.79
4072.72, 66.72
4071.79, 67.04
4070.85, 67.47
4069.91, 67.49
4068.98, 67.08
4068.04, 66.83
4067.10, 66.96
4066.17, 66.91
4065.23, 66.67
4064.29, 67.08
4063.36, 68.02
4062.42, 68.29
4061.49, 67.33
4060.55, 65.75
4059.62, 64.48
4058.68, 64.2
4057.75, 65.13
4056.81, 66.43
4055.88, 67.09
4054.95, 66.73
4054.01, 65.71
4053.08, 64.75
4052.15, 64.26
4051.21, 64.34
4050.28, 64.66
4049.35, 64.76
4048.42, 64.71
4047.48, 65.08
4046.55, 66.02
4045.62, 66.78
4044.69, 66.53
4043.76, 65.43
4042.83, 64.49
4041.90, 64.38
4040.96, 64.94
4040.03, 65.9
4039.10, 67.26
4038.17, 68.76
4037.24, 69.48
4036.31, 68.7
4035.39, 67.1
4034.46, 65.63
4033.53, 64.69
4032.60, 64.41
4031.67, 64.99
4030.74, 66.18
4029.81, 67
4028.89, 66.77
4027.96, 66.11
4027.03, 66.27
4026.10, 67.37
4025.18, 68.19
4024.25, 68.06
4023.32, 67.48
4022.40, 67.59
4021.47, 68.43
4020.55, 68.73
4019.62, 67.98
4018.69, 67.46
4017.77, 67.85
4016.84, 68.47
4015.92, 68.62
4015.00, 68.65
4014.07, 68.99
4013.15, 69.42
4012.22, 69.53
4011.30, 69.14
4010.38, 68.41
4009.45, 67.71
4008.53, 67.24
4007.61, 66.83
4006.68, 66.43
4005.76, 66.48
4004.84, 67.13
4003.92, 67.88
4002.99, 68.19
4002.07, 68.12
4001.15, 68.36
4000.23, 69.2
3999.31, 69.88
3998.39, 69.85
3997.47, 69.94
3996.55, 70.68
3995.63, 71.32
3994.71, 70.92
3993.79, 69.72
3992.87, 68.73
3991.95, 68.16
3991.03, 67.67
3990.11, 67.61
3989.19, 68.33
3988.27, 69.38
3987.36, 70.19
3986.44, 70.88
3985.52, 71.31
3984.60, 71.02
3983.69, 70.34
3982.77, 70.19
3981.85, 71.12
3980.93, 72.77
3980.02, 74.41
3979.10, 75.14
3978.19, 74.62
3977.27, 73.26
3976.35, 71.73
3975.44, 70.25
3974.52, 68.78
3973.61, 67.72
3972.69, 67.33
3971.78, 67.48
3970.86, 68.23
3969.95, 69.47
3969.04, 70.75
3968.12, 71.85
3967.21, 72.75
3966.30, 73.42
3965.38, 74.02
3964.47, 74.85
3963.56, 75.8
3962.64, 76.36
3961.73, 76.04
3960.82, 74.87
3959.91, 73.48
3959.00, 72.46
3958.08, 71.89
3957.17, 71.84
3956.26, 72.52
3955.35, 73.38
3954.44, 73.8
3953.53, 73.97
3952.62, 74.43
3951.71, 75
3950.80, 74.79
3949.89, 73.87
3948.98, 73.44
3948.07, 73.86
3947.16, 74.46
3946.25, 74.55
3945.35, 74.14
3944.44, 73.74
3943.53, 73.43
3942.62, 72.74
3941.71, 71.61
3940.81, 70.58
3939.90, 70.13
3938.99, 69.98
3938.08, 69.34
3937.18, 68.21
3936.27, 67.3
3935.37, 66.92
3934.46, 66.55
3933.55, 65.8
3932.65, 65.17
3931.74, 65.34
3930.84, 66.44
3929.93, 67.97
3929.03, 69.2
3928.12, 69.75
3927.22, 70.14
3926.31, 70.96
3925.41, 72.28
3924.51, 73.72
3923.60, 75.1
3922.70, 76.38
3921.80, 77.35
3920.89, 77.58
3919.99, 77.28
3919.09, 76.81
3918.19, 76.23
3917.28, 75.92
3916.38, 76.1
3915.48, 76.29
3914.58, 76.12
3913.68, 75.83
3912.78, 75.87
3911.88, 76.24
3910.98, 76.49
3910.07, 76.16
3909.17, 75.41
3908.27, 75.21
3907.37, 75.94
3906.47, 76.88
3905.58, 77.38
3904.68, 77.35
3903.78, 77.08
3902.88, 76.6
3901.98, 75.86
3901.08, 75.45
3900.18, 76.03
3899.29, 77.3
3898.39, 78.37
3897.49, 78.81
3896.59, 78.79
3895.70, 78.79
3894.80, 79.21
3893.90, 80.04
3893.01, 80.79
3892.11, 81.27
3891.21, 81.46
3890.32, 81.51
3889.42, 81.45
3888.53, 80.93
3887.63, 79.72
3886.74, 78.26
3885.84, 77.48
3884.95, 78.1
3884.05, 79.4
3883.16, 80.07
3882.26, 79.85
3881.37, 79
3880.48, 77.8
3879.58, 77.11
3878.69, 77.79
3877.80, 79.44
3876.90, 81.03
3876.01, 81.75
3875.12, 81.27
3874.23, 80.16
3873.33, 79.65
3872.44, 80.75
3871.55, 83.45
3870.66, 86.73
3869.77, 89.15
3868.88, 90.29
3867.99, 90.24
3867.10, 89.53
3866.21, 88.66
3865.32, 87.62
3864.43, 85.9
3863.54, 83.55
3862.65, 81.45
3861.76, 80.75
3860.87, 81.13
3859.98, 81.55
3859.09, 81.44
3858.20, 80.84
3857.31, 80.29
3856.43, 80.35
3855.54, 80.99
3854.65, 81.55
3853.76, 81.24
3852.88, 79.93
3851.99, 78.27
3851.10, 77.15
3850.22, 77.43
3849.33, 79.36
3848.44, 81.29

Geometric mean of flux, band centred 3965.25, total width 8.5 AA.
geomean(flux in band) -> 74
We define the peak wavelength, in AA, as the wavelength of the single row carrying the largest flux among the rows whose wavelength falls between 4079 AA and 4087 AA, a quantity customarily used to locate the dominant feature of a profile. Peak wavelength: 4081.17 AA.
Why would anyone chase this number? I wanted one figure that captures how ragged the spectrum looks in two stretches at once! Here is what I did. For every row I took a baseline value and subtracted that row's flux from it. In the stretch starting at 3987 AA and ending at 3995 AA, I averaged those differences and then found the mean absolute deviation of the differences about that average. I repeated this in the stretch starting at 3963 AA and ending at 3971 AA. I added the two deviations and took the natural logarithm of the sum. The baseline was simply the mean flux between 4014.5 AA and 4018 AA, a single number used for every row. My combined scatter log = 1.1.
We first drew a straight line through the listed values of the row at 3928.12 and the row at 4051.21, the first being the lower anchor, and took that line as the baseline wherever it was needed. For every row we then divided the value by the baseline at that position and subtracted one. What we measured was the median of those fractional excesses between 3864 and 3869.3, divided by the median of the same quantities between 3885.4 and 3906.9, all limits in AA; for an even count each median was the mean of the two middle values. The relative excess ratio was 2.2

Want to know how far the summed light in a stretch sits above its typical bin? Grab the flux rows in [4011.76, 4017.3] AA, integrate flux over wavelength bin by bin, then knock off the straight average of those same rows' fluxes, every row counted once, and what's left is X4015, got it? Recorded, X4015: 313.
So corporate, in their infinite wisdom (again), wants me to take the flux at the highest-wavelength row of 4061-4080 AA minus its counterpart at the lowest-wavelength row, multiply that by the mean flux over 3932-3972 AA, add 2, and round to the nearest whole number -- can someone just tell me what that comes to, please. 84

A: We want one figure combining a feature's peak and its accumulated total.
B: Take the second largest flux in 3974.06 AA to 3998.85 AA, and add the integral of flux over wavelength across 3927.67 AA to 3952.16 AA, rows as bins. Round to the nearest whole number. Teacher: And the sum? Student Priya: 1802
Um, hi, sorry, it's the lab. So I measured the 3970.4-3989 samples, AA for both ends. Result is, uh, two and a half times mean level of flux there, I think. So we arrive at 177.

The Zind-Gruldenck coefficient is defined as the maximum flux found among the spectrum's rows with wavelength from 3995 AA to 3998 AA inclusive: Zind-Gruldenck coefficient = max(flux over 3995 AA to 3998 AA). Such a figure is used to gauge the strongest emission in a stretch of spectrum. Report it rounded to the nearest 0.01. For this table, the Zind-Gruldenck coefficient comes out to 71.32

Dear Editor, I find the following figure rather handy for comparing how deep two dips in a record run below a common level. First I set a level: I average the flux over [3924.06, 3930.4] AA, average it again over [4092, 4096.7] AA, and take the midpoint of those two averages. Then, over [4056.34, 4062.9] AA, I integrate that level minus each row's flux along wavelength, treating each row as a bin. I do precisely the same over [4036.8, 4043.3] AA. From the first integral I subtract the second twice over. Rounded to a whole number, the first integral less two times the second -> -28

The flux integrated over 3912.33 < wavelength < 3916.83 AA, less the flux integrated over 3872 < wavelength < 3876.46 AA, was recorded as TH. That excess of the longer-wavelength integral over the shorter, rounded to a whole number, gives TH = -17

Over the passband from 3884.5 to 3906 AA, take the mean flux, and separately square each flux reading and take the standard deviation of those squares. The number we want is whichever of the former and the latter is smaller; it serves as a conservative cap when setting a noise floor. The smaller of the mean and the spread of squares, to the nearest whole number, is 79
